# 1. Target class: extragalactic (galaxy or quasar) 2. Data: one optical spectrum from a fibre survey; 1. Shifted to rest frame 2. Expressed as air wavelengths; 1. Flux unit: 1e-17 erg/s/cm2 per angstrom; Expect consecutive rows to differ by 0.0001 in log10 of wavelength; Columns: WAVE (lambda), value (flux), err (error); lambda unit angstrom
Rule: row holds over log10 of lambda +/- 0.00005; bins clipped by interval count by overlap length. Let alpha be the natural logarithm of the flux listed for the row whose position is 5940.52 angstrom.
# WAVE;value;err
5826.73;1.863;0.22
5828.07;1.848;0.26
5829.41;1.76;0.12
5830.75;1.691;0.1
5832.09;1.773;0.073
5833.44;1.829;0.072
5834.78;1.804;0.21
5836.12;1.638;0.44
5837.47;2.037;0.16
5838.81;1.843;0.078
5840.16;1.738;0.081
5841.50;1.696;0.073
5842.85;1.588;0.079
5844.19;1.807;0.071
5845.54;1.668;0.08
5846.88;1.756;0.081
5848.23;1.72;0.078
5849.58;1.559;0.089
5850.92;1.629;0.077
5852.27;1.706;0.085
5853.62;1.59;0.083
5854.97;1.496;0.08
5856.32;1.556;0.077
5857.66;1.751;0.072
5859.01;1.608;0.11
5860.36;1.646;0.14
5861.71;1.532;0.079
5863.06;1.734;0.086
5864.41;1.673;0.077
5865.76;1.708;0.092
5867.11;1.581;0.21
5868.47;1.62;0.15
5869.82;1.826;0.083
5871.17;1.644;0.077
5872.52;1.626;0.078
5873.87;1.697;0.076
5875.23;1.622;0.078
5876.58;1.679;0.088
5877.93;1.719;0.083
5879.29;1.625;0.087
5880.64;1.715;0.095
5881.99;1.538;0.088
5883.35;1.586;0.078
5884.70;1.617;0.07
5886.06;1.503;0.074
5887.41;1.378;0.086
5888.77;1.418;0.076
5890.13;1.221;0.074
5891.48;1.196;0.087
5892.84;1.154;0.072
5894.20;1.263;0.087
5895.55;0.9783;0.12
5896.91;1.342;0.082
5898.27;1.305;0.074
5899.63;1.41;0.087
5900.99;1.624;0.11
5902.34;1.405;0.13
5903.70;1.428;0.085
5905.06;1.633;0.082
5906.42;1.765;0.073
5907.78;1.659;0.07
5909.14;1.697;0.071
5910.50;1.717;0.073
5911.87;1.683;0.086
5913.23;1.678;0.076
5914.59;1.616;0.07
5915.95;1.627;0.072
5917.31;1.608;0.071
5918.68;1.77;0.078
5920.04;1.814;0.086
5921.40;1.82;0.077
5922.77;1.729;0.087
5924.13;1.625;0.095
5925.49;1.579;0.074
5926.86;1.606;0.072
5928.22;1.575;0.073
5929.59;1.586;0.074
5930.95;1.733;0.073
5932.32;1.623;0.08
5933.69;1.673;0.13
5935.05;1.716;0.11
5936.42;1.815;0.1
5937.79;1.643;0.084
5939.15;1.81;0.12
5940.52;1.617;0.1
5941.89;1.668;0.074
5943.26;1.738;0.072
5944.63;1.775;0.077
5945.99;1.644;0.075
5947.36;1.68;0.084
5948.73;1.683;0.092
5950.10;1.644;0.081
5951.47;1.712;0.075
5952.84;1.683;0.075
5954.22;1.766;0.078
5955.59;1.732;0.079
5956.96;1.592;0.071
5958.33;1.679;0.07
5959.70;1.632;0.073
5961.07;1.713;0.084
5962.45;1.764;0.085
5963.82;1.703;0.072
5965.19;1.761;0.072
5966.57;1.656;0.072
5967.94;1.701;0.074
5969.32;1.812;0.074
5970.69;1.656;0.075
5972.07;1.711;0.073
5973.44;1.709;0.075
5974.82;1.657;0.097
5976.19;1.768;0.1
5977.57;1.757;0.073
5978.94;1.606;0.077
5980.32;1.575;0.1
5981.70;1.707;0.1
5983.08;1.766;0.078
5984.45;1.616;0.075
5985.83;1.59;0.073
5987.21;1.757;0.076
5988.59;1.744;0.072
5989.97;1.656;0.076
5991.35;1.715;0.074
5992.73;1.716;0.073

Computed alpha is 0.481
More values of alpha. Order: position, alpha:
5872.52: 0.486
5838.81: 0.611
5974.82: 0.505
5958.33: 0.518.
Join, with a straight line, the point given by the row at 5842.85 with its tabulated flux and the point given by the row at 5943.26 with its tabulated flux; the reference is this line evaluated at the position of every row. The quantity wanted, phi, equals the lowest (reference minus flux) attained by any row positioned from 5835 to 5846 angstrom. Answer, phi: -0.46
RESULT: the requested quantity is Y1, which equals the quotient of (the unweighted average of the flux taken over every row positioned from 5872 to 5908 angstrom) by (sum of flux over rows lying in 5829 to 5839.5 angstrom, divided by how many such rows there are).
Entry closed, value 0.83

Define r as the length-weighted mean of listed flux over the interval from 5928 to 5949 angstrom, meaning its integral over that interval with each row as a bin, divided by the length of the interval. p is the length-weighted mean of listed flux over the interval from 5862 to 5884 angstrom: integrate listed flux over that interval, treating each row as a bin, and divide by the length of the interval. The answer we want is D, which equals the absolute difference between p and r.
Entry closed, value 0.03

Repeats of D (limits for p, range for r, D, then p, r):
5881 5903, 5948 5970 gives 0.33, 1.38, 1.70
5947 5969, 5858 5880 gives 0.04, 1.70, 1.66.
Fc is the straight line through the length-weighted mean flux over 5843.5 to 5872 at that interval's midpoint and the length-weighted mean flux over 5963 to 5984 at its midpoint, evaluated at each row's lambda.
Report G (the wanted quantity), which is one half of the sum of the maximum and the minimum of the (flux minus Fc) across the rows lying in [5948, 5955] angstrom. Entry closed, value 0.01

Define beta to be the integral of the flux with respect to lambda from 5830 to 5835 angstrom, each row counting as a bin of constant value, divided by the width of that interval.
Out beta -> 1.77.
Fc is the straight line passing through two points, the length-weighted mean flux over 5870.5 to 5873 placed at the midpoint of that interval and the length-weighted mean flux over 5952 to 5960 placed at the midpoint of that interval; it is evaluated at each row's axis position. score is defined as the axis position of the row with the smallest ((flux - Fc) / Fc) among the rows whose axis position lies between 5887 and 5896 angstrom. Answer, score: 5895.55 angstrom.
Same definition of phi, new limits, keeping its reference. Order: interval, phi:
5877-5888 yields -0.08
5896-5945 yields -0.11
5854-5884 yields -0.20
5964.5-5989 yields -0.04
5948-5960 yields -0.01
